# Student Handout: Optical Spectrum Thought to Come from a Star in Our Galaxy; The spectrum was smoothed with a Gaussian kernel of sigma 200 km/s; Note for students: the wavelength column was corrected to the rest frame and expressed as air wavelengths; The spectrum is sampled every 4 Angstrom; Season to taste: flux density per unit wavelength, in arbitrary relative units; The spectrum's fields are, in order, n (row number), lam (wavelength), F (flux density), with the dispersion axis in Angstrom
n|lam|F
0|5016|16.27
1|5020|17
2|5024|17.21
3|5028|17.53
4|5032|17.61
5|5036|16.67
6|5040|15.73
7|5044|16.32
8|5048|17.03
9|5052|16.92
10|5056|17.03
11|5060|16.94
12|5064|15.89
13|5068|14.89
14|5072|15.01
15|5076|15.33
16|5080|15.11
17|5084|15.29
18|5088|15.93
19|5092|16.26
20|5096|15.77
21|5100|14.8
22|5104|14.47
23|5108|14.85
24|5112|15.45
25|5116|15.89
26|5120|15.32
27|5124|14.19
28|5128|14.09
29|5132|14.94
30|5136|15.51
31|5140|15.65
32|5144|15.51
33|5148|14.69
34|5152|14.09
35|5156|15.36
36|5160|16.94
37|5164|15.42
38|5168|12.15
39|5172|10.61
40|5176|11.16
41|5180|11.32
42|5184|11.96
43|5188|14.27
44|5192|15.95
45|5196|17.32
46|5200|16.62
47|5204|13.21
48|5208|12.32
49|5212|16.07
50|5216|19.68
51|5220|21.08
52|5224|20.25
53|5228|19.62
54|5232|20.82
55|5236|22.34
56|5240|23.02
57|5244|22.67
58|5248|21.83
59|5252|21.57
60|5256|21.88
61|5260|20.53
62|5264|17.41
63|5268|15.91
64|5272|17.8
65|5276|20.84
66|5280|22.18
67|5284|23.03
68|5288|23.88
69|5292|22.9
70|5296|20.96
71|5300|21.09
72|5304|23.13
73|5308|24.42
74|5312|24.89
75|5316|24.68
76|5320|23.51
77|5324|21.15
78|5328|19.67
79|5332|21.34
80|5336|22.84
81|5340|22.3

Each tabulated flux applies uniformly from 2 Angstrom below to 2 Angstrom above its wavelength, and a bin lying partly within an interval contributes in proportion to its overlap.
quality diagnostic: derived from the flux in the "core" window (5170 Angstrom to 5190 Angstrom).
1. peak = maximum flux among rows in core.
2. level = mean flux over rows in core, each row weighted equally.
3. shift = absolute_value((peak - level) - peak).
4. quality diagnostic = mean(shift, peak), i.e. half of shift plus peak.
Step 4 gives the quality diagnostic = 13.1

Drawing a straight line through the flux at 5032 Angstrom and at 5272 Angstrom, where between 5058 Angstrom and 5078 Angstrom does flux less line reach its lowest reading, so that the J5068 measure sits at 5068 Angstrom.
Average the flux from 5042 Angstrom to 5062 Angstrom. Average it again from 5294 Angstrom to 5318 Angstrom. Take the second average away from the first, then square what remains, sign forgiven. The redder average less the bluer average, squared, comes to 40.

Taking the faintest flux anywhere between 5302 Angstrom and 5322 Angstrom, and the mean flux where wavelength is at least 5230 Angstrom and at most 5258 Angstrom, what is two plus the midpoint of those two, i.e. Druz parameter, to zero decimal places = 25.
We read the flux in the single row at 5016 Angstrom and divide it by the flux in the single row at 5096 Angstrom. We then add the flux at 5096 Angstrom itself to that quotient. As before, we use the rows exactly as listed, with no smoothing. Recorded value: 16.8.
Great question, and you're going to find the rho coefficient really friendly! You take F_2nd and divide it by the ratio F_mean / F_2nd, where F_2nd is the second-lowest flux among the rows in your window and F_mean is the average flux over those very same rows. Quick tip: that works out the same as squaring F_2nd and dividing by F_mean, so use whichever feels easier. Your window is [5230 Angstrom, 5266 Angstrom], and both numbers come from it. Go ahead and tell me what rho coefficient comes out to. 20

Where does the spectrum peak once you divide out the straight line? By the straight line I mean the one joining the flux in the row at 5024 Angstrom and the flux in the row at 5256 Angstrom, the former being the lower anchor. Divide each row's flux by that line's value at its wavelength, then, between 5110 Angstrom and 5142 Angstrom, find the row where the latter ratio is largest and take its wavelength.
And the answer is 5116 Angstrom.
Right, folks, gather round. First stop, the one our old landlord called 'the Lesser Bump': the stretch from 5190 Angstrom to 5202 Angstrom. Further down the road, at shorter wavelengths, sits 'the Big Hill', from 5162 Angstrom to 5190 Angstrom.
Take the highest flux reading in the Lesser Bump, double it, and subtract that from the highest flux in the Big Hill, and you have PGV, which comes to -19.2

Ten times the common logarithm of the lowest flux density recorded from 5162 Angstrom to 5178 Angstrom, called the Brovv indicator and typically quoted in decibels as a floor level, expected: 10.3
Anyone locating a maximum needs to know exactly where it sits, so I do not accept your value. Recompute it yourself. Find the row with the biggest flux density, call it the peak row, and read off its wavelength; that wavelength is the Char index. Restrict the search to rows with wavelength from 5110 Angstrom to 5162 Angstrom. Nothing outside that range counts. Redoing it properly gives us 5160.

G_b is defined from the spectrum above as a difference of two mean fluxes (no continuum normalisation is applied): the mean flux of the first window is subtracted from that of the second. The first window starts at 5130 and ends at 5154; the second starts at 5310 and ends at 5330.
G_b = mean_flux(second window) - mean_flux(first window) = 7.7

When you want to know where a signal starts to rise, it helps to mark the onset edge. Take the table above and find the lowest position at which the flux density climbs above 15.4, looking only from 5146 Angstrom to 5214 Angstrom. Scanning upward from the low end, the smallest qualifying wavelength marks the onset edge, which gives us 5160 Angstrom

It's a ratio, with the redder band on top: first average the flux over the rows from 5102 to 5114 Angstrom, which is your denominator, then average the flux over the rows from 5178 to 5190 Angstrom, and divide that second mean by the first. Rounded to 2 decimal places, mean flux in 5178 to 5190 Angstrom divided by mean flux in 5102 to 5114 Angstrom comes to 0.84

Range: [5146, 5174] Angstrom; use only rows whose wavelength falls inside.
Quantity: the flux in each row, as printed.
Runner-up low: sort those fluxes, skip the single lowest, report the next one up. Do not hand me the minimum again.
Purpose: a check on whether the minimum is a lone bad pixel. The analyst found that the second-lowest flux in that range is 12.15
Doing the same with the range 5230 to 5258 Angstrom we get 21.57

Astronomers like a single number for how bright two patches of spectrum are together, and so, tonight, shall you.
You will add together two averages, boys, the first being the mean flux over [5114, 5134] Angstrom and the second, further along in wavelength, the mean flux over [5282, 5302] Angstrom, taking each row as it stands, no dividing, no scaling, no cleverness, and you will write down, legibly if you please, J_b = 37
